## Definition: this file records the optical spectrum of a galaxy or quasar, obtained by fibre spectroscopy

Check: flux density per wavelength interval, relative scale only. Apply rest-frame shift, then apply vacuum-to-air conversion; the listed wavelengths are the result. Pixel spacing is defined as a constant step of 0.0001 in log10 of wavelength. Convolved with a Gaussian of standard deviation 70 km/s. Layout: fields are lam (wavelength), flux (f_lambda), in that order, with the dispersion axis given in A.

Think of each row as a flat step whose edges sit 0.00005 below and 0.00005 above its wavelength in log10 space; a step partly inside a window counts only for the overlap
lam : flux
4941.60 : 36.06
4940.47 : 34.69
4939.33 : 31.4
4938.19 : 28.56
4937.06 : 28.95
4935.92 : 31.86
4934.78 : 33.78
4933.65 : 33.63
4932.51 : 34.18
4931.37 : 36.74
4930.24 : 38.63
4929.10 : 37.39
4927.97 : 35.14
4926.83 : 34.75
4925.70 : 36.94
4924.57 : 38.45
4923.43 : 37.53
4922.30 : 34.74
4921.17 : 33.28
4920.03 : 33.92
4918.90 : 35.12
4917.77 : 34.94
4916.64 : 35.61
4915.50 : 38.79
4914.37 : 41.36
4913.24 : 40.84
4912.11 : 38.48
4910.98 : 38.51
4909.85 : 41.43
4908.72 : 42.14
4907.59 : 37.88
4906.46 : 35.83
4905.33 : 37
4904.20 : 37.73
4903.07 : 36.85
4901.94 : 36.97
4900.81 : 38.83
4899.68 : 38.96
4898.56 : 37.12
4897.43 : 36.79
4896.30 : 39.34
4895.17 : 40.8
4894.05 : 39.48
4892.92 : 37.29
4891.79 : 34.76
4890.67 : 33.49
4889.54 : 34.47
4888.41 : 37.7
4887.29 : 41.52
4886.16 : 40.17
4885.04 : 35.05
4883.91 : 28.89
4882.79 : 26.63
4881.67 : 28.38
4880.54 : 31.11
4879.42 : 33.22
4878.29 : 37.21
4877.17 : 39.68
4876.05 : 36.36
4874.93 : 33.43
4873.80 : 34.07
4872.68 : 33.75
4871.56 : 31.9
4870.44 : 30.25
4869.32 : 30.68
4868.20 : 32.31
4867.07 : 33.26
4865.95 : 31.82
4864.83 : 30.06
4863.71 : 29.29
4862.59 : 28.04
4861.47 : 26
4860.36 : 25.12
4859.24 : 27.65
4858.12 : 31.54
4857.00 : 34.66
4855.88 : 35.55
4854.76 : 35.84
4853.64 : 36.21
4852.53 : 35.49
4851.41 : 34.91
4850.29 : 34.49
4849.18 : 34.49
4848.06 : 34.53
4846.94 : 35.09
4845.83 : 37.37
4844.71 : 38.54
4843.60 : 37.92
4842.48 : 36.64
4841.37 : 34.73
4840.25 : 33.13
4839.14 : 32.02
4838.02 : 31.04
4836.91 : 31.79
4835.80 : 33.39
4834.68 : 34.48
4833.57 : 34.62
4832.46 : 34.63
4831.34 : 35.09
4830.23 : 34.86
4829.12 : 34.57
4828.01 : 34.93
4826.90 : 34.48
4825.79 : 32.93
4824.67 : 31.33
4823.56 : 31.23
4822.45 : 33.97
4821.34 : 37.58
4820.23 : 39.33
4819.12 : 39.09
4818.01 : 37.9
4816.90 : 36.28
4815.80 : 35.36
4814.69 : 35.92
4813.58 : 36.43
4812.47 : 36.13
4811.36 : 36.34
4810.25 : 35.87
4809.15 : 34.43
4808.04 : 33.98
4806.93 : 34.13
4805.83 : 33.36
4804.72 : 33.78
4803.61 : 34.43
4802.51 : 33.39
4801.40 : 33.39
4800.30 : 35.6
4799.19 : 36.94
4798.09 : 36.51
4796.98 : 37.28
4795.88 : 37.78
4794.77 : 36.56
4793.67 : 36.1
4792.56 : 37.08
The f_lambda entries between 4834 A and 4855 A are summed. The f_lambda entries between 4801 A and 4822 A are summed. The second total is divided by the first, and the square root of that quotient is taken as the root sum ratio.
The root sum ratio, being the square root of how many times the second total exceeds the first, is 1.01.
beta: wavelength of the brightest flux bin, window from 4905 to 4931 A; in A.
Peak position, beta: 4908.72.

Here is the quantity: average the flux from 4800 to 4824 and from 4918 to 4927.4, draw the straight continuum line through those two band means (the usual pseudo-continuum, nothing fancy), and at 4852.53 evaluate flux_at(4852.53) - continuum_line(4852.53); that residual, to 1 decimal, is 0.0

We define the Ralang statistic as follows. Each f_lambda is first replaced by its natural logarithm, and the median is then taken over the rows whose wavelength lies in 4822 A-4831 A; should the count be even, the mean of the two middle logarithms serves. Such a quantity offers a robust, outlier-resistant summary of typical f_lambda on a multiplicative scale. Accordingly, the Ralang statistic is 3.53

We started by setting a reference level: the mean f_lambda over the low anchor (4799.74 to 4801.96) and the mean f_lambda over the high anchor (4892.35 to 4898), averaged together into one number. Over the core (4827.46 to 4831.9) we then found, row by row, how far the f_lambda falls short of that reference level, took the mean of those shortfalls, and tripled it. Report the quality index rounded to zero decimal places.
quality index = 5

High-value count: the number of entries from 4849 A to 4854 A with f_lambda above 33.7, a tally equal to 5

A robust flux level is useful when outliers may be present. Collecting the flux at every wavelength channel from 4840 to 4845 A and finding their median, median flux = 36.6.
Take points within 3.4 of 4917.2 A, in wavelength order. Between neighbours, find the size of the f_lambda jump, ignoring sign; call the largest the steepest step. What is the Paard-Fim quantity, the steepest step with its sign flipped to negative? -3.2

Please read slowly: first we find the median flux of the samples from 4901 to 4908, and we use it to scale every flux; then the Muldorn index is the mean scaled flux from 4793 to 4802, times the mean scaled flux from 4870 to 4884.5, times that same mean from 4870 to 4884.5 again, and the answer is 0.77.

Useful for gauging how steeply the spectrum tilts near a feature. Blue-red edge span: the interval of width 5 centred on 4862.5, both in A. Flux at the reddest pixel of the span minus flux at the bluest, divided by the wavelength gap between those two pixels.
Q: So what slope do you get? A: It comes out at 1.1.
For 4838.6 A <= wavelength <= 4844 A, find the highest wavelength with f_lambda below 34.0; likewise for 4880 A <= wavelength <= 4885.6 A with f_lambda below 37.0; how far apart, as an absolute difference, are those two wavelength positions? 44.8 A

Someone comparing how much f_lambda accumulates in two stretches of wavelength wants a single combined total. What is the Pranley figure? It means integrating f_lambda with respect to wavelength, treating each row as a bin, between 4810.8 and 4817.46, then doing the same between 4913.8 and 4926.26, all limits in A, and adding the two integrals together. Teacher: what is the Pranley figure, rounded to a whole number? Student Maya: 694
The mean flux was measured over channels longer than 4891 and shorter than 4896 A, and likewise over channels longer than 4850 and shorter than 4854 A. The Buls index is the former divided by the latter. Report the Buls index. 1.08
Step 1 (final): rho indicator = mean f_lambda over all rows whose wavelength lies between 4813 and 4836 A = 35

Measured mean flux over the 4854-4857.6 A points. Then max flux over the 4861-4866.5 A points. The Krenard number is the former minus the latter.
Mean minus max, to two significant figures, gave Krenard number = 3.5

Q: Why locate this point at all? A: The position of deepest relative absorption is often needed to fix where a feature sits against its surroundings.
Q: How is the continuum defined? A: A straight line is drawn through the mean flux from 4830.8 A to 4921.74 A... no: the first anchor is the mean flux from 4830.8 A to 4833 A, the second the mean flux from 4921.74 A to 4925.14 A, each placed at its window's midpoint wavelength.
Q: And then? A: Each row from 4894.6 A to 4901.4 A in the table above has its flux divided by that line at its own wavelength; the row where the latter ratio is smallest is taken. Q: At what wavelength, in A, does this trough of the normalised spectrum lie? 4897.43 A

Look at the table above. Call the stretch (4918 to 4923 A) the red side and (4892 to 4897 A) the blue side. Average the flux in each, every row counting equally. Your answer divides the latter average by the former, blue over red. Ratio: 1.1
